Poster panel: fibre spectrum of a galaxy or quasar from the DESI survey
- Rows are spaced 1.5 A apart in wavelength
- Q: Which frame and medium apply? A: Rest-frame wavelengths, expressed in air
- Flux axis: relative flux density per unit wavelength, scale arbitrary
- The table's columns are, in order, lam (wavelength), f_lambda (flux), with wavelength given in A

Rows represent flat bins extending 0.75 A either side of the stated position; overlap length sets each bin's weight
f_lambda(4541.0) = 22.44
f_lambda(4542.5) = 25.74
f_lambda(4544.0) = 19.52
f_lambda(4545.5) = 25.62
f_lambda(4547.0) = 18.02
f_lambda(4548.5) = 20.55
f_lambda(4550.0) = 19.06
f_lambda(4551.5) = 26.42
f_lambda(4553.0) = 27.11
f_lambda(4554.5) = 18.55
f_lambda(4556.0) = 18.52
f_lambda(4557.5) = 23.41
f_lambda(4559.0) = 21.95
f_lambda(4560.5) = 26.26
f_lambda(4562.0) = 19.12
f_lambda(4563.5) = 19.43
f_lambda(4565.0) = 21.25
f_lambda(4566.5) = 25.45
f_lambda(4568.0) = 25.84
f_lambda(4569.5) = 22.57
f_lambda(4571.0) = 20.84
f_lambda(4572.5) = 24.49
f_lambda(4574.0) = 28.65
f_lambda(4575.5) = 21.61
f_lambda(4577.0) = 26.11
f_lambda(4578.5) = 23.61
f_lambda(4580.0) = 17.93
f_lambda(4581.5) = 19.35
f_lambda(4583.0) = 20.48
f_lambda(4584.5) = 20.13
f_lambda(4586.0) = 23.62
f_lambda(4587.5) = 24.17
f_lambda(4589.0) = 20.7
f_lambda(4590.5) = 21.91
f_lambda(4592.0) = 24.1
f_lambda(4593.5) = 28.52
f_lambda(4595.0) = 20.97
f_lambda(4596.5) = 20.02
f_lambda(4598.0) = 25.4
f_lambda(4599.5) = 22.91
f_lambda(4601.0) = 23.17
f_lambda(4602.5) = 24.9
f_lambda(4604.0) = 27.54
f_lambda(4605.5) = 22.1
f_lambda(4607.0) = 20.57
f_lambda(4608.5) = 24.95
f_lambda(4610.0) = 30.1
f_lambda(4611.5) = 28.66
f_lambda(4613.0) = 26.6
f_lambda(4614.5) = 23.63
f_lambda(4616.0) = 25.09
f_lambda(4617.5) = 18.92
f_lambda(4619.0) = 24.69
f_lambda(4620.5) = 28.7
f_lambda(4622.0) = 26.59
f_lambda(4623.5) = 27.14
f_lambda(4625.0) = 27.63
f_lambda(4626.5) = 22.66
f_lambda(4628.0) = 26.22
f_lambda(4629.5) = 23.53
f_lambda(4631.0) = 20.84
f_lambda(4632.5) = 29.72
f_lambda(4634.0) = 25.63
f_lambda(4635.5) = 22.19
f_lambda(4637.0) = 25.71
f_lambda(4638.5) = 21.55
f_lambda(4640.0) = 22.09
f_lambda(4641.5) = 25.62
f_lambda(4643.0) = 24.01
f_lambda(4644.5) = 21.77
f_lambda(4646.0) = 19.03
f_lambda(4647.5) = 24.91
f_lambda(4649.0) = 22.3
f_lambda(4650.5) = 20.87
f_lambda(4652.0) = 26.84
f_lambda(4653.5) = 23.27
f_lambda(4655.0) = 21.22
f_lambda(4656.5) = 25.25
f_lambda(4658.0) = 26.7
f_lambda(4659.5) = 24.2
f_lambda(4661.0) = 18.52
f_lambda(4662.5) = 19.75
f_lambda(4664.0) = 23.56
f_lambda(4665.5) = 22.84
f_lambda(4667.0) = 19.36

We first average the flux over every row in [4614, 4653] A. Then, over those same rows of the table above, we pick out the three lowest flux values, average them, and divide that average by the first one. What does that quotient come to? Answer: 0.81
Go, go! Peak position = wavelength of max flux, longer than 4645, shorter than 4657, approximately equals 4652.0 A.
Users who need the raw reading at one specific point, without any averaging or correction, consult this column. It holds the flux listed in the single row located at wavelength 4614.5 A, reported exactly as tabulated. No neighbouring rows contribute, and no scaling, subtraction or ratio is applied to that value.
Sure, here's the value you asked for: 23.63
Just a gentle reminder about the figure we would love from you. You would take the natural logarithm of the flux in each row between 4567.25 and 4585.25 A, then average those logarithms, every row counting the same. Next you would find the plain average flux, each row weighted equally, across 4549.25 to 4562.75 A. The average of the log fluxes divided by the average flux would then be 0.140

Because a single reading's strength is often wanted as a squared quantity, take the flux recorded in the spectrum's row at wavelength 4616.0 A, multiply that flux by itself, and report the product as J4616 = 630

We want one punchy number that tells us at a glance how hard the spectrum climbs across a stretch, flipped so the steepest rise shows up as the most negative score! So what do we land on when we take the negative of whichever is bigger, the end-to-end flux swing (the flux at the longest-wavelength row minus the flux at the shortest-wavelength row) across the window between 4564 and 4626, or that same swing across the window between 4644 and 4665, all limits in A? -6.4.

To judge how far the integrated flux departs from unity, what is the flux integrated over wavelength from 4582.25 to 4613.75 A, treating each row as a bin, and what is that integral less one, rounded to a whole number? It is 751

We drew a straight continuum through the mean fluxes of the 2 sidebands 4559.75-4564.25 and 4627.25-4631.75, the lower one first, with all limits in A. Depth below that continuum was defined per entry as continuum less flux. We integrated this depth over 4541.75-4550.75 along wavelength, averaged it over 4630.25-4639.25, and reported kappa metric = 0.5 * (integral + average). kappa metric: -1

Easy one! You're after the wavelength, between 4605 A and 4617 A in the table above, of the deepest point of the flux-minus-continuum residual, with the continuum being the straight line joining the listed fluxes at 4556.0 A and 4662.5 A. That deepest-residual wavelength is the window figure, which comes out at 4607.0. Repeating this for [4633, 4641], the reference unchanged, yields 4638.5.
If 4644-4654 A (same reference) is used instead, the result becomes 4646.0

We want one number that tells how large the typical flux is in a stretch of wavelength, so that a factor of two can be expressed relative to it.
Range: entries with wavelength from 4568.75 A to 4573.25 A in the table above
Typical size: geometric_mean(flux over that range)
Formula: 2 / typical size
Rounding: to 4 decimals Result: 0.0886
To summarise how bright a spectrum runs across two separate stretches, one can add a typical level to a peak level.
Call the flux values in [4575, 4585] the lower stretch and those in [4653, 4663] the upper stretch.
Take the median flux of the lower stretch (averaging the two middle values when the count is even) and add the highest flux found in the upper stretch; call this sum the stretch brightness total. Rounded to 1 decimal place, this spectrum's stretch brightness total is 47.2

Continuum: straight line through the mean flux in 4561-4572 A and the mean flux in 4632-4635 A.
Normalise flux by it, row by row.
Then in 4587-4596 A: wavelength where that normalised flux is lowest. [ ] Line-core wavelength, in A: 4595.0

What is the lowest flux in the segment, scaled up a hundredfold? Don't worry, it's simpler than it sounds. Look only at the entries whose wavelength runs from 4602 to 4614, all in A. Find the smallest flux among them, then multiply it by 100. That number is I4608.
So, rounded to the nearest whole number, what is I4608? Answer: 2057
